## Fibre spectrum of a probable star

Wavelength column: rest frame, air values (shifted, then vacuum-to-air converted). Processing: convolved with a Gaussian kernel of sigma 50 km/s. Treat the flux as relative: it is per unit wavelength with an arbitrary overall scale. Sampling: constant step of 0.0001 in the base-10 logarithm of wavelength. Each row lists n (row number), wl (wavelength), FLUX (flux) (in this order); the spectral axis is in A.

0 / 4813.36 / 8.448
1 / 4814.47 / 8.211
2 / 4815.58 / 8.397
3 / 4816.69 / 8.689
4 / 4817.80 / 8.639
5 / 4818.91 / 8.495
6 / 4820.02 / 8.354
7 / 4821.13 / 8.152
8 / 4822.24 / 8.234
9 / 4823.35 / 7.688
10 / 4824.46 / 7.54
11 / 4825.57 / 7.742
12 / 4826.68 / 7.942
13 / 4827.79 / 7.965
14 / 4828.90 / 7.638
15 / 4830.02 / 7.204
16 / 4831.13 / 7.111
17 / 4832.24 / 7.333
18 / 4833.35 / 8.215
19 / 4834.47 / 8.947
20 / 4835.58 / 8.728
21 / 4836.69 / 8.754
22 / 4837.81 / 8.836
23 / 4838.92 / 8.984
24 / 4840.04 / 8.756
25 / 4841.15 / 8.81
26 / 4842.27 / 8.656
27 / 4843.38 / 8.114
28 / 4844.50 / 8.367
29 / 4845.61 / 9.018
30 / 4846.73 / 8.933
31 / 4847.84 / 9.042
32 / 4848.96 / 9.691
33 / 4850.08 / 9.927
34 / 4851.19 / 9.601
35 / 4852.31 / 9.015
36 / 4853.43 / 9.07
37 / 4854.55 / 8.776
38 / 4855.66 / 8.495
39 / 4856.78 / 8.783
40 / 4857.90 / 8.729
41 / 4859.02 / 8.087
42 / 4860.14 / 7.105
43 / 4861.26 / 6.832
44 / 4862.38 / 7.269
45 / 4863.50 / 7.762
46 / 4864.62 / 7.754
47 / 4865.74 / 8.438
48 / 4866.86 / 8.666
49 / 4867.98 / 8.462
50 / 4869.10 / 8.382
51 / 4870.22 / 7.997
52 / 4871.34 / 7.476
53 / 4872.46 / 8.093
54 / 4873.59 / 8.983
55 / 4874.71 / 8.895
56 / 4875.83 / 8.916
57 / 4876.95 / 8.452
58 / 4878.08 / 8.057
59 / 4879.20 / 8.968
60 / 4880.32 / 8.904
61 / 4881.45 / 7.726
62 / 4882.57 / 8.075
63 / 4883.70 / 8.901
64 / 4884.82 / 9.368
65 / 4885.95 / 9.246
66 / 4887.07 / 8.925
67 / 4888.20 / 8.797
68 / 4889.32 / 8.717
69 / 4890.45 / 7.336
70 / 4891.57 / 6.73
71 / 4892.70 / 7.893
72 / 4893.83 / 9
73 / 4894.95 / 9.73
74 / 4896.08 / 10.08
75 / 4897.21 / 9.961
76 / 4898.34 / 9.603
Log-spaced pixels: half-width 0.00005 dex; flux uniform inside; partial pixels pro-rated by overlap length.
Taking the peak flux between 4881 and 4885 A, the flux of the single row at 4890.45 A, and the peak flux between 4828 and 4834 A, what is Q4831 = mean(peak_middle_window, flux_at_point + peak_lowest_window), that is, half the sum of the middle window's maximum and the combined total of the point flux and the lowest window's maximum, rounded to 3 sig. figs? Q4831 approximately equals 12.5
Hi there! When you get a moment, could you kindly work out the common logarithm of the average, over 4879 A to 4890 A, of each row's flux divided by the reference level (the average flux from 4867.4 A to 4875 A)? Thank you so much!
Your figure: 0.022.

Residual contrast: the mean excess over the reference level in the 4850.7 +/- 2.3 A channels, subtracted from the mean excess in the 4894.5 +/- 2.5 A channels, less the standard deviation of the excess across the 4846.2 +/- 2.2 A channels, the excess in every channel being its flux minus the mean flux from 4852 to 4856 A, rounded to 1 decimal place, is -0.7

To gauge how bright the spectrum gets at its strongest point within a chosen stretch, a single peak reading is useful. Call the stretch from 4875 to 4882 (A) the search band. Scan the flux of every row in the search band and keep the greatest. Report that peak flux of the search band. 8.968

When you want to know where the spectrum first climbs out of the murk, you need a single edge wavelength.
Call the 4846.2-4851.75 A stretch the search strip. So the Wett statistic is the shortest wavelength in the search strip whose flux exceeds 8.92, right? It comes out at 4846.73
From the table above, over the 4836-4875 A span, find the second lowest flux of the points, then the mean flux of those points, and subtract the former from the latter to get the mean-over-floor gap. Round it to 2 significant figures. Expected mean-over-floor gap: 1.4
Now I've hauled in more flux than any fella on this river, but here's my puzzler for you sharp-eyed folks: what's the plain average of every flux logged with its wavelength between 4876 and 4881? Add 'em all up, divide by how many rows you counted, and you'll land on 8.6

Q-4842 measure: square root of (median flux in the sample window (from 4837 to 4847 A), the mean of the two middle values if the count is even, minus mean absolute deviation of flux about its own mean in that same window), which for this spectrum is 2.93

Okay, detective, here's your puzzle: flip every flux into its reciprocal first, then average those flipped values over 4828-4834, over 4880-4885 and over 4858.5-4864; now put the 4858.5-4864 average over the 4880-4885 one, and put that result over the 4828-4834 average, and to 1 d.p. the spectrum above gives 8.7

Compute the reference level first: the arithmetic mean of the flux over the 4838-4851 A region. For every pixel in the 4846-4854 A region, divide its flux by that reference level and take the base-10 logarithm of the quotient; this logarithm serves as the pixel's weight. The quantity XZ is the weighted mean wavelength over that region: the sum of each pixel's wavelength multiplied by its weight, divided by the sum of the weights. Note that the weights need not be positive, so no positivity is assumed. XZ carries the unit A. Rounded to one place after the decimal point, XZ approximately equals 4850.2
